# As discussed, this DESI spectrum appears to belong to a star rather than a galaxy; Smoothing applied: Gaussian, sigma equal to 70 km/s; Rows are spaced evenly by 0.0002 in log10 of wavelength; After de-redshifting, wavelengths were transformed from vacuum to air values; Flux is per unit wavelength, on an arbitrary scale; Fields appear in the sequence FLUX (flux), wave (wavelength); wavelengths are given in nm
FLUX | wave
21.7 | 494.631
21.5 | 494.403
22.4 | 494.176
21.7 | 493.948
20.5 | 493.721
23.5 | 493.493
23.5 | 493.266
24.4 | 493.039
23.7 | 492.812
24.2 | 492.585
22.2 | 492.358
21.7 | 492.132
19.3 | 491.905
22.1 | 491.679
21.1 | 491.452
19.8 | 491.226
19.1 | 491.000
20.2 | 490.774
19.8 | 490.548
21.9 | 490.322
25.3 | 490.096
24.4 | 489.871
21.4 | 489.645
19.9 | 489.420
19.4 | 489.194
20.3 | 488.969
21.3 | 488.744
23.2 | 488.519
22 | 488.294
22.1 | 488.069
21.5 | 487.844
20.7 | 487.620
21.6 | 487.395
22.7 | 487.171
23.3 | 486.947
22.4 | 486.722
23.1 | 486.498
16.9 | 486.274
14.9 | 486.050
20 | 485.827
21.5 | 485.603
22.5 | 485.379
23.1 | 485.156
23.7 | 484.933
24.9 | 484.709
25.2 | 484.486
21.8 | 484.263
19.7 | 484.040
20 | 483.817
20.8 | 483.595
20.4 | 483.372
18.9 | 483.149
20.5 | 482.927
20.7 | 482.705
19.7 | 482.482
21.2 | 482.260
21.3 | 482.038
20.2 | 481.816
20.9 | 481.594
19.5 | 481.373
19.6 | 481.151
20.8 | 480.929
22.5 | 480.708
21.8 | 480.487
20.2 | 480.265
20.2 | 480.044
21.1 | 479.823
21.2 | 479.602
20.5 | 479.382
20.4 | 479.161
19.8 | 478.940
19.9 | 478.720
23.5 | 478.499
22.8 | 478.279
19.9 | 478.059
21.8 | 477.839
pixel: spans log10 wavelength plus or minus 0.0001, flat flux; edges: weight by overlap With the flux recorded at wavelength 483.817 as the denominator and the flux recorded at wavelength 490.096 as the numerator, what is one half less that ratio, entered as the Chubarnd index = -0.765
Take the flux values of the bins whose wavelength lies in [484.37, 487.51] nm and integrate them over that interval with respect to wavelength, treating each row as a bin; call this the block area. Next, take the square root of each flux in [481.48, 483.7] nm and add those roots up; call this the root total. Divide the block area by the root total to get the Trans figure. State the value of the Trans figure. 1.5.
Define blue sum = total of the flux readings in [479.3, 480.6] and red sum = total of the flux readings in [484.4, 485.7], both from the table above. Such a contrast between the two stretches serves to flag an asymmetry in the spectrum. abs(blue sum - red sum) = 16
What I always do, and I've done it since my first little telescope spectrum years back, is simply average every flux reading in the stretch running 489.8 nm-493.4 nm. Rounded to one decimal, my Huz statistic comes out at 22.0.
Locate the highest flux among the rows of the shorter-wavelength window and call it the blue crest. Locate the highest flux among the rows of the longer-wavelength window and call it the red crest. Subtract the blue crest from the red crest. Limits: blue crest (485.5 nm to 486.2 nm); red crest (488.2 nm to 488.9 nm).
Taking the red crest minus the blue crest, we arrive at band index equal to 1.7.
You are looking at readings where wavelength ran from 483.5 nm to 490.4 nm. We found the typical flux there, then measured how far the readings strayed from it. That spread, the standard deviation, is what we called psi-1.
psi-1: 2.2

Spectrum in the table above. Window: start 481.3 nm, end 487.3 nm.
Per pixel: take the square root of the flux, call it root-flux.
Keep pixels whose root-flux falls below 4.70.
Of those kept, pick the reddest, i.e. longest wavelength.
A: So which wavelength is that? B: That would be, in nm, 486.274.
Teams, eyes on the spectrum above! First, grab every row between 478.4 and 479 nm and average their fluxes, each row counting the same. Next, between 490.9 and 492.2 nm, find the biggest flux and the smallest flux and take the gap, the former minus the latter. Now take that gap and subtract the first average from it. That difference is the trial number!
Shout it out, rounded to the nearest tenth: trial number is -18.1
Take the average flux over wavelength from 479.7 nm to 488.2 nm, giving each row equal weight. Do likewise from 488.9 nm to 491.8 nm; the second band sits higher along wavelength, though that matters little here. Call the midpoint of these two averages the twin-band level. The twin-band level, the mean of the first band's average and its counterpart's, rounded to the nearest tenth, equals 21.1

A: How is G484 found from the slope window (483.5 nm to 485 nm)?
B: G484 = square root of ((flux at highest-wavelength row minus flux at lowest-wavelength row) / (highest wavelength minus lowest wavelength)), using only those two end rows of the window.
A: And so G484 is 1.5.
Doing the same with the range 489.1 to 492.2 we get 0.9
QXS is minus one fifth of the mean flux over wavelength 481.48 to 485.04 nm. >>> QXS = -4.25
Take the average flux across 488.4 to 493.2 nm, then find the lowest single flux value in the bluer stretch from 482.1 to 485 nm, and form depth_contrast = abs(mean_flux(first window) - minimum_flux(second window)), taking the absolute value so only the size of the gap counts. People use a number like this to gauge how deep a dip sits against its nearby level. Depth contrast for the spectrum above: 2.8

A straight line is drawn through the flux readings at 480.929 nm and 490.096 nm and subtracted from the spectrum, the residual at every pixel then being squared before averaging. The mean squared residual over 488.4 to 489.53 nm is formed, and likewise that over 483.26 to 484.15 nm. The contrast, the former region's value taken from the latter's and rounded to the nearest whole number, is -14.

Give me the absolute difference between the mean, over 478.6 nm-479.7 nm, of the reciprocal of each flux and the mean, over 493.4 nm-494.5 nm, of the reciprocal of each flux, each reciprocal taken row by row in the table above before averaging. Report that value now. 0.0034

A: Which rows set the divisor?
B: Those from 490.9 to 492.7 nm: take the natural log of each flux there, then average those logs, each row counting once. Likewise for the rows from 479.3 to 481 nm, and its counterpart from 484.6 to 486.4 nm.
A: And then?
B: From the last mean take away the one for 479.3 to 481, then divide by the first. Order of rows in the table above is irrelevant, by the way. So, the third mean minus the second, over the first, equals -0.01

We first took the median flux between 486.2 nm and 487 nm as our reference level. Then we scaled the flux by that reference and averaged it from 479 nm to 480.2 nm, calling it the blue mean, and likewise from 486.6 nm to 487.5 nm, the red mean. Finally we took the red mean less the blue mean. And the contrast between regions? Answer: 0.08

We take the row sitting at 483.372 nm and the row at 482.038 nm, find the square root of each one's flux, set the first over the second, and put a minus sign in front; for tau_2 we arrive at -0.98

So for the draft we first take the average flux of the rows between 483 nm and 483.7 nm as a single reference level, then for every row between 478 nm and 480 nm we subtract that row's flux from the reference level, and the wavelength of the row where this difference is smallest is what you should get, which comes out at 478.499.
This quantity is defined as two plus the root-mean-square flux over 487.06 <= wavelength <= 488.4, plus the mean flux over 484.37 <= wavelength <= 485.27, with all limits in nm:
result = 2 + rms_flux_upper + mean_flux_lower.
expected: 48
